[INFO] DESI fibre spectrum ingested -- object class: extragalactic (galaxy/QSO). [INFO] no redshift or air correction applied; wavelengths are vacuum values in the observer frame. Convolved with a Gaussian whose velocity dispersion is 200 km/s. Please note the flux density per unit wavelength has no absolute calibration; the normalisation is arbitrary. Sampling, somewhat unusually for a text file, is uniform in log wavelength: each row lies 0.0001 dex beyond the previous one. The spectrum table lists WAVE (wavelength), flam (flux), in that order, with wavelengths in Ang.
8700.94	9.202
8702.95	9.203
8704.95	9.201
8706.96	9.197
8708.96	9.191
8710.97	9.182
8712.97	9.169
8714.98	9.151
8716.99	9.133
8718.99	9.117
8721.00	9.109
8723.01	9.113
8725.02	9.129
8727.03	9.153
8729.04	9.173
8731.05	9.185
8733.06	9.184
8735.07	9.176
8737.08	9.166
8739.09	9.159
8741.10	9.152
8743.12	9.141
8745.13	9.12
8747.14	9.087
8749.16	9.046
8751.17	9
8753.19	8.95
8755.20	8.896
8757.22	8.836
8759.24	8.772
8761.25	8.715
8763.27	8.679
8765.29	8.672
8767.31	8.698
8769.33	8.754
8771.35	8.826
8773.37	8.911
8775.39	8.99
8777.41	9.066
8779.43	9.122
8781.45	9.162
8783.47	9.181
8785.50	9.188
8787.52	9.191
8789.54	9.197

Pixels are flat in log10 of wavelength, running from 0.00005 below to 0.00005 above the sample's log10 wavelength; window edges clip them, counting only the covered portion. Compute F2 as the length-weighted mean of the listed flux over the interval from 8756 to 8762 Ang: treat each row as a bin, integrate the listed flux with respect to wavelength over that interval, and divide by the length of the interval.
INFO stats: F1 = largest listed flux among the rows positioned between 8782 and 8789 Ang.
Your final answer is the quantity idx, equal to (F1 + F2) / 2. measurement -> 8.99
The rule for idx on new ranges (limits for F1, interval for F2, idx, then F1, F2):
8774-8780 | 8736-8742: 9.15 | 9.122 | 9.17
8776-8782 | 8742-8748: 9.14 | 9.162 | 9.12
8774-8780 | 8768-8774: 8.97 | 9.122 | 8.82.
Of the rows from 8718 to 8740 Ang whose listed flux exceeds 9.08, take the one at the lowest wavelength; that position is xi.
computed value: 8718.99 Ang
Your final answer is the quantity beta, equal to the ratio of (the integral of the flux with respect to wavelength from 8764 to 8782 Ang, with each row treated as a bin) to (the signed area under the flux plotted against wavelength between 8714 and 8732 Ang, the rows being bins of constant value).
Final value 0.97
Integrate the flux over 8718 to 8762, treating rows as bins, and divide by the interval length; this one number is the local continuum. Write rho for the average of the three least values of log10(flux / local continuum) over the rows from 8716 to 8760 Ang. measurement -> -0.011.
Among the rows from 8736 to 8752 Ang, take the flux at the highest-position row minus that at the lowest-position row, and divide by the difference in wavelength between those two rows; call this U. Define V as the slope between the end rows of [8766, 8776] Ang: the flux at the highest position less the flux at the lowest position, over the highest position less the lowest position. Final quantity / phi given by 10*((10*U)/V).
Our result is -33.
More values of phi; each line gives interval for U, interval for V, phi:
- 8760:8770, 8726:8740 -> 970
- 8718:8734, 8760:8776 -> 24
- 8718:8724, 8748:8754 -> 4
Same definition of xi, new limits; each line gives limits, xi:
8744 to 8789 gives 8745.13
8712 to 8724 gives 8712.97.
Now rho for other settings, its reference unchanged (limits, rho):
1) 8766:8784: -0.015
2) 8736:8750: 0.001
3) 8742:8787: -0.019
